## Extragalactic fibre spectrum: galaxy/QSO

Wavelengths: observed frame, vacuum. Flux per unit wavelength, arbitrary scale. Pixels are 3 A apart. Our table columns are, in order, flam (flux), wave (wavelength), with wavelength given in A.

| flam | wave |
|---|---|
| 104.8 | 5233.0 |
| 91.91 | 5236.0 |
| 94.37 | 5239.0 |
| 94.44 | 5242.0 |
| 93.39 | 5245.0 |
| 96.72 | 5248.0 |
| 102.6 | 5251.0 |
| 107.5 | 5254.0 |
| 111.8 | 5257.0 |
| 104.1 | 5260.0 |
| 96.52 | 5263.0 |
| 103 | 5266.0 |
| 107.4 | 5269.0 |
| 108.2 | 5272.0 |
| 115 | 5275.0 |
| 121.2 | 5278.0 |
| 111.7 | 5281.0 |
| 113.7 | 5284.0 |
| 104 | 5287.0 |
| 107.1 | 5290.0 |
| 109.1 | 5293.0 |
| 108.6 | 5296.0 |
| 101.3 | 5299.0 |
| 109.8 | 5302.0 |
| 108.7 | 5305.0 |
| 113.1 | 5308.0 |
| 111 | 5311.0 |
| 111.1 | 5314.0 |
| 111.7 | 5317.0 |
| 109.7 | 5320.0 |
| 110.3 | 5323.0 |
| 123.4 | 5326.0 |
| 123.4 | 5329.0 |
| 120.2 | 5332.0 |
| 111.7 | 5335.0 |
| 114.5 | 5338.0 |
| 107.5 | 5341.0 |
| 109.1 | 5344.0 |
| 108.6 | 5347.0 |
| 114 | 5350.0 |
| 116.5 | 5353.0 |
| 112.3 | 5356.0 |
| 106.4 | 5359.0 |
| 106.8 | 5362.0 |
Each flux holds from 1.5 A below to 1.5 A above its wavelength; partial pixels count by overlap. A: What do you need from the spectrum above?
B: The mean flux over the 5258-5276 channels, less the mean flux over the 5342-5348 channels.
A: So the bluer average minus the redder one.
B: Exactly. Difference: -3.1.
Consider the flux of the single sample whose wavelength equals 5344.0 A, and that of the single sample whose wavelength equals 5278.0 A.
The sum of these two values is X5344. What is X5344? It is 230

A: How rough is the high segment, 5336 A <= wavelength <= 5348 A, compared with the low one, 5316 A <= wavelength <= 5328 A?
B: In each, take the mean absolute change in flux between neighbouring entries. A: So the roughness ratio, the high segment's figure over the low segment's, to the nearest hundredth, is 0.58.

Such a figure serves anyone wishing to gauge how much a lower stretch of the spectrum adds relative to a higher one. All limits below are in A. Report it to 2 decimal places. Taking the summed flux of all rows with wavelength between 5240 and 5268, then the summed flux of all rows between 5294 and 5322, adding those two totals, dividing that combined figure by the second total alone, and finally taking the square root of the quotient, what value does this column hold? 1.39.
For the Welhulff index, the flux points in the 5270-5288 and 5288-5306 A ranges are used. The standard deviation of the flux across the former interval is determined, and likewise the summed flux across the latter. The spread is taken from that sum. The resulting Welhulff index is 639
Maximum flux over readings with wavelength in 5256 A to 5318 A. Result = 121.2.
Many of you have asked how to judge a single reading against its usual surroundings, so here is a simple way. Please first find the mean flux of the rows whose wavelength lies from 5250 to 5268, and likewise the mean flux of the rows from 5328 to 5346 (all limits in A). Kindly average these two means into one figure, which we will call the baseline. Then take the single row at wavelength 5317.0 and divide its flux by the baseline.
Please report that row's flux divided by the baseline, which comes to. 1.02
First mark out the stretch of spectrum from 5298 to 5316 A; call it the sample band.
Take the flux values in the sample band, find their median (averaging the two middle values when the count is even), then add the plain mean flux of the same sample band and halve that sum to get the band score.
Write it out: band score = 110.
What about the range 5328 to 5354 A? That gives 114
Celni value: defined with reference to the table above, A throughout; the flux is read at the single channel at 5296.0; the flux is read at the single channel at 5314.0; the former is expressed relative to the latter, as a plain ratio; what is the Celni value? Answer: 0.98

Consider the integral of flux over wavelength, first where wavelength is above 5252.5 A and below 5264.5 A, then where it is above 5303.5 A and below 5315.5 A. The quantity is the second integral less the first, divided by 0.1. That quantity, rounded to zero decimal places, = 719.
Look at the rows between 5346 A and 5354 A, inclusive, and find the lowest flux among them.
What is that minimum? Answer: 108.6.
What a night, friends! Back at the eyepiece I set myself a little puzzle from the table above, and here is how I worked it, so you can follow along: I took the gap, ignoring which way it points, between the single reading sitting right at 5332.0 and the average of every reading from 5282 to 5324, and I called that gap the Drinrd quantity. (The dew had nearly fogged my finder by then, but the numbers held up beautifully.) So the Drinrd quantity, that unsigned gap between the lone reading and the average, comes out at 11.0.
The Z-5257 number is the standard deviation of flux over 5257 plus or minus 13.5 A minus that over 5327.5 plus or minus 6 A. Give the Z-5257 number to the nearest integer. 0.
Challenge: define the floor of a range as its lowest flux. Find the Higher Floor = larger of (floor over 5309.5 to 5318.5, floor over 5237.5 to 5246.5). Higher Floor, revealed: 111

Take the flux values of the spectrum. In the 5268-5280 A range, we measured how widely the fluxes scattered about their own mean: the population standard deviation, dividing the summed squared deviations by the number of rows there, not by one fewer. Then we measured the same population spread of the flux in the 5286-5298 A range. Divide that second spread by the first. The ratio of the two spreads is 0.35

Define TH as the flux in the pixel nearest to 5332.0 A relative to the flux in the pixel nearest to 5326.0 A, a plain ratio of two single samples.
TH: 0.97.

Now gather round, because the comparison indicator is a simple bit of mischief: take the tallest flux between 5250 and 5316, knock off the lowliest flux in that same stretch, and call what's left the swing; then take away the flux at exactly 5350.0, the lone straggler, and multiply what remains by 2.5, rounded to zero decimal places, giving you -223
